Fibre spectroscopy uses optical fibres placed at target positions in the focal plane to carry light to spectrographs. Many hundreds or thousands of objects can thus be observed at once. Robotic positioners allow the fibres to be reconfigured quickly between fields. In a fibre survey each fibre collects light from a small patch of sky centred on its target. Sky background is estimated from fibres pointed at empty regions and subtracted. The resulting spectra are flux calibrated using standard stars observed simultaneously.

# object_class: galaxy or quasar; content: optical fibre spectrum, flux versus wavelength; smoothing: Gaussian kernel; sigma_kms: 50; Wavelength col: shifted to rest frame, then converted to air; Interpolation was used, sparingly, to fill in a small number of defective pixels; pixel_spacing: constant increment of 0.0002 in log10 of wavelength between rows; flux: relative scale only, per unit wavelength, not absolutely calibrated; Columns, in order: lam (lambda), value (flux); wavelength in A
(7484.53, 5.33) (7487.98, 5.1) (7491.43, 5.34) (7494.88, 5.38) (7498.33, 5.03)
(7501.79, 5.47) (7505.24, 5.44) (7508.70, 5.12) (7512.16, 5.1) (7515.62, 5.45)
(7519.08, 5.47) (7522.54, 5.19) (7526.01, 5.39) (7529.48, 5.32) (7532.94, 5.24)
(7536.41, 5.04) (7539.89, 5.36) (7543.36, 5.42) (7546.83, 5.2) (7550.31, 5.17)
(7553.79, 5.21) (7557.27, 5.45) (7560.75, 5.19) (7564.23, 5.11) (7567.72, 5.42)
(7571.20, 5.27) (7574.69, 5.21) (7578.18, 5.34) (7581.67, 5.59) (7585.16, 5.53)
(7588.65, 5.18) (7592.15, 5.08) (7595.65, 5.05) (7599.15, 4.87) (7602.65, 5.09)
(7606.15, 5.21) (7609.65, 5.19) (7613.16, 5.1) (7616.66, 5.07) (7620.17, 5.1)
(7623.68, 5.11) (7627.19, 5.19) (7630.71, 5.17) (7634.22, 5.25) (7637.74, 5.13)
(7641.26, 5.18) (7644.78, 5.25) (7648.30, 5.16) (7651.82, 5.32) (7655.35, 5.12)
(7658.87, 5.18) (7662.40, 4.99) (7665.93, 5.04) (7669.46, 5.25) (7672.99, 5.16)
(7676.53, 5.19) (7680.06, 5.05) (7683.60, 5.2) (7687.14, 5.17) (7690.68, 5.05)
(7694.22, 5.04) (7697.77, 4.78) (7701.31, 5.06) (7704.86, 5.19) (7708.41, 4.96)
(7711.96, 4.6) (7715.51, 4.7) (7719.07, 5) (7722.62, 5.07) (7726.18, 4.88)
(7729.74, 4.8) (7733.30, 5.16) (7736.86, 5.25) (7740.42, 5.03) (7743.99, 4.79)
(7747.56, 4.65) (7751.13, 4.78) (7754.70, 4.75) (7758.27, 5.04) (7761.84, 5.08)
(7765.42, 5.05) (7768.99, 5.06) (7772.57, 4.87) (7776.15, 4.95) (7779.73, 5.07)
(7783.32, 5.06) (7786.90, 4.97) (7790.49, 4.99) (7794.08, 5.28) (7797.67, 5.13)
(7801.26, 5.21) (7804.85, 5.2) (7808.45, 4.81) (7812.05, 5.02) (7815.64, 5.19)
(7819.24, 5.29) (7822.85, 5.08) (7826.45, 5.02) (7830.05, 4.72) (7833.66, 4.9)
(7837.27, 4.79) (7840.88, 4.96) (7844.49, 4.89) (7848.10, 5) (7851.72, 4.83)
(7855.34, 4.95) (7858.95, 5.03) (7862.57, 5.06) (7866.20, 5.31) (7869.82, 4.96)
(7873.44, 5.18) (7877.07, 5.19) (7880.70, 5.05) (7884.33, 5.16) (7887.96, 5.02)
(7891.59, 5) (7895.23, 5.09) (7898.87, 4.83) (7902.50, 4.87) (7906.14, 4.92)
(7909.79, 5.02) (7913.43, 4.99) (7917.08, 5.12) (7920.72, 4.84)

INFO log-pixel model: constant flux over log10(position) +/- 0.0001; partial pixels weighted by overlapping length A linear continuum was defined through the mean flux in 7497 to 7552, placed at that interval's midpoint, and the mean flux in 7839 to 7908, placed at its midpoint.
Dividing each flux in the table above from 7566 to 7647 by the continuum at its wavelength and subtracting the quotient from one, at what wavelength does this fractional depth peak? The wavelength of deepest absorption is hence 7599.15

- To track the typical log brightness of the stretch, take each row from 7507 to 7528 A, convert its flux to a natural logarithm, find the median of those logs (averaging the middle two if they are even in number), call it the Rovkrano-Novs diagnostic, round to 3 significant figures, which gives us 1.67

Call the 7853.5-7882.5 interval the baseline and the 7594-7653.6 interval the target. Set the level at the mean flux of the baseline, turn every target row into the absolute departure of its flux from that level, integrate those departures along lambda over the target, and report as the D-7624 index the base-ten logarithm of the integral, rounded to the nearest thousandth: 0.710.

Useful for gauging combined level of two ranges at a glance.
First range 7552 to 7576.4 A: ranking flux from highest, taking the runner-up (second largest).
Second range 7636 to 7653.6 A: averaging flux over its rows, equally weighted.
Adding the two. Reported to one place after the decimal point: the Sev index 10.6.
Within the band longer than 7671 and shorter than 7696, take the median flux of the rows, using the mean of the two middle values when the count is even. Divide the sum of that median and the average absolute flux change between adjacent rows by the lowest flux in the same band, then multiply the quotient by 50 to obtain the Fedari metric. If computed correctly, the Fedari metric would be 52.0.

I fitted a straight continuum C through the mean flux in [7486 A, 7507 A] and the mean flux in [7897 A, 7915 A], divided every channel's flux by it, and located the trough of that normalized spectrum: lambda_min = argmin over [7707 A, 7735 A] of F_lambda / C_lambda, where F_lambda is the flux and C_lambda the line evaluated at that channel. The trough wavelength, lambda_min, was 7711.96 A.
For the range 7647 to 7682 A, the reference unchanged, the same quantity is 7662.40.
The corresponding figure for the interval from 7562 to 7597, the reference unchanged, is 7595.65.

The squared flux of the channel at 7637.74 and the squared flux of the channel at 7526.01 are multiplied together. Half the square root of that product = 13.8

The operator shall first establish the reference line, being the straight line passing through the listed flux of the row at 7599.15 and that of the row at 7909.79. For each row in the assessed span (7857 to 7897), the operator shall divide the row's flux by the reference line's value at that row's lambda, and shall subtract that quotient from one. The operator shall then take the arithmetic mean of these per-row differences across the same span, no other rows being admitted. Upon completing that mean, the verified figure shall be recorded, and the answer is -0.018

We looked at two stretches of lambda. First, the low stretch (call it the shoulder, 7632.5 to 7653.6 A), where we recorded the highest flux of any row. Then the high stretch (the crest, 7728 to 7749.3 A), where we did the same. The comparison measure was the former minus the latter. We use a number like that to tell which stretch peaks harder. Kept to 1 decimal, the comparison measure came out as 0.1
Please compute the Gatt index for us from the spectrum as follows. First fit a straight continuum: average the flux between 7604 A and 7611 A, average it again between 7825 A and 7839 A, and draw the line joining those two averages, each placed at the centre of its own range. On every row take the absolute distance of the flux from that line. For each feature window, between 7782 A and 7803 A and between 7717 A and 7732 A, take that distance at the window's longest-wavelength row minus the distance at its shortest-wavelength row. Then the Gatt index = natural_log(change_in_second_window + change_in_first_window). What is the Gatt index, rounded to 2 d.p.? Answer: -1.02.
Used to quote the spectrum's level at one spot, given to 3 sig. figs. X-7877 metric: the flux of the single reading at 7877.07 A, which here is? 5.19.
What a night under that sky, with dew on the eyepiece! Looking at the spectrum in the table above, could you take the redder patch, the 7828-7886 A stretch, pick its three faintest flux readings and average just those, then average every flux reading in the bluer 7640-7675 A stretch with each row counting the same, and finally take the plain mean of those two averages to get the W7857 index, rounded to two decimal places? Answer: 4.97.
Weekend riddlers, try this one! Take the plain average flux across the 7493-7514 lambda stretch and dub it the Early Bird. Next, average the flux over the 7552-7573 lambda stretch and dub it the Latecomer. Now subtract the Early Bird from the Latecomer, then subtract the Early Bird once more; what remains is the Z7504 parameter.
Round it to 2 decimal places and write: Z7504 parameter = -5.24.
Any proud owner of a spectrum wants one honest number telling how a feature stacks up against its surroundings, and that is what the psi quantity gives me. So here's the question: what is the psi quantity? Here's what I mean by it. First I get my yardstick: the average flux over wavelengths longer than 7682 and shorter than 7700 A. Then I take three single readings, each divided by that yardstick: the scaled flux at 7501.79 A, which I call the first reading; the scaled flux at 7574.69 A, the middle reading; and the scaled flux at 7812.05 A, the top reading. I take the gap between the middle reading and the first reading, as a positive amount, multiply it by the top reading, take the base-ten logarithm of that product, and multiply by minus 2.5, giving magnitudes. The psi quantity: 3.2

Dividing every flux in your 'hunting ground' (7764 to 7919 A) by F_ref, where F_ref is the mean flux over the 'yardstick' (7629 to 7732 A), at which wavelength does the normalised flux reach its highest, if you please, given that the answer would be 7866.20 A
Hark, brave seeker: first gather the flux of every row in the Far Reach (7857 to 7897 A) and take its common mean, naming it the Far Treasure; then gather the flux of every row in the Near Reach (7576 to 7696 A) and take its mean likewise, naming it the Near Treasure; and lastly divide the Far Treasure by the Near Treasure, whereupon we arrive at 0.987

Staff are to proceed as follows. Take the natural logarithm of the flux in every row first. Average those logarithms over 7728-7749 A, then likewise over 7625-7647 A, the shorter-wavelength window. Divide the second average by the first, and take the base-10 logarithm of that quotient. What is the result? 0.013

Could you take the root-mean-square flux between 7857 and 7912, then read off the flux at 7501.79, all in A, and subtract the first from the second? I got 0.42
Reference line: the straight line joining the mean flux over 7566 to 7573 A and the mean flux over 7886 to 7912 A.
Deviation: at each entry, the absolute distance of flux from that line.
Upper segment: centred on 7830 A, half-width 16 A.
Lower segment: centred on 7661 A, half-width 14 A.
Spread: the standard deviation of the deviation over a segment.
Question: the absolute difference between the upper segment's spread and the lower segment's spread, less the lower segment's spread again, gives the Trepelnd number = -0.05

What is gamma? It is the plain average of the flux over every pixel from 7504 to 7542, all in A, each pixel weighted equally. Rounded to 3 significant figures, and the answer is 5.28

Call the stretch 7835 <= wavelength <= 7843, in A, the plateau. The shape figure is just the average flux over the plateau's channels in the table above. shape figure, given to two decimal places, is 4.88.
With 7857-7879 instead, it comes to 5.12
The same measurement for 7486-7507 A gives 5.29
